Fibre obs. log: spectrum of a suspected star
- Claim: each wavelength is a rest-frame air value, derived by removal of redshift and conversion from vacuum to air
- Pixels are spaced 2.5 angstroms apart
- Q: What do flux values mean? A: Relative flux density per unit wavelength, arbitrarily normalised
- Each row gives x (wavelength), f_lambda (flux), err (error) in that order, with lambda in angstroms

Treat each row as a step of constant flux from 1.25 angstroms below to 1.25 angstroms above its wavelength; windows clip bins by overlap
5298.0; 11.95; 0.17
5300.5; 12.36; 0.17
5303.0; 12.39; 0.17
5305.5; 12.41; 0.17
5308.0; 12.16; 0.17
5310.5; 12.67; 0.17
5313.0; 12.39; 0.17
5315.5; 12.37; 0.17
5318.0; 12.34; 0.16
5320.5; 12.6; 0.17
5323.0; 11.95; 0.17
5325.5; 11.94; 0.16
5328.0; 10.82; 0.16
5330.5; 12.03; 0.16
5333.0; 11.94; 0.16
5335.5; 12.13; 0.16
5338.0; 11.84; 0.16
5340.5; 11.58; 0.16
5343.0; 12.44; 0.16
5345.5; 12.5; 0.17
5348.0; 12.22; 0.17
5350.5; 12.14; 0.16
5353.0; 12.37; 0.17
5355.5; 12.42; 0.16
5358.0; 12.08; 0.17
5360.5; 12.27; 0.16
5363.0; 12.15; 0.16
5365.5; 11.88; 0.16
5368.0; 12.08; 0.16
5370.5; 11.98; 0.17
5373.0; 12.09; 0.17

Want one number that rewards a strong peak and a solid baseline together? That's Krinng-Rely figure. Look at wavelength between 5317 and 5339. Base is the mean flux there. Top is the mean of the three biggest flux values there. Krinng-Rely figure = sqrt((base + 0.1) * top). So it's 12.2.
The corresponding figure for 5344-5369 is 12.4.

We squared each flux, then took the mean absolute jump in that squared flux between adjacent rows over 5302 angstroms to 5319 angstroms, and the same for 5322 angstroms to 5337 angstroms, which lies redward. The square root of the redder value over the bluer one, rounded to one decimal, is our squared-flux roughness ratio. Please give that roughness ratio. 1.6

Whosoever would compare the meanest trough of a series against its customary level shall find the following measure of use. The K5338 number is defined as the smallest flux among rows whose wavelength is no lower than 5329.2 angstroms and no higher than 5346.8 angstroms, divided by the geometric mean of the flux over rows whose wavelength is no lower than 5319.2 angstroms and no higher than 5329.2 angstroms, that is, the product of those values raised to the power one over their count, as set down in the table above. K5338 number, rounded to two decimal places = 0.98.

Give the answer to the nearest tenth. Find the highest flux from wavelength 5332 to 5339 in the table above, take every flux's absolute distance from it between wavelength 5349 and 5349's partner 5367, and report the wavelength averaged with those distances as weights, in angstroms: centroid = 5358.3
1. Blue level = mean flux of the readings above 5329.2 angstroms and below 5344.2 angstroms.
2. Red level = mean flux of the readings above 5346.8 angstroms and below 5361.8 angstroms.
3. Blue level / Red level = 0.98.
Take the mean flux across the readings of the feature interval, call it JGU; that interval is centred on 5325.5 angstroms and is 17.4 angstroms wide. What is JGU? 11.9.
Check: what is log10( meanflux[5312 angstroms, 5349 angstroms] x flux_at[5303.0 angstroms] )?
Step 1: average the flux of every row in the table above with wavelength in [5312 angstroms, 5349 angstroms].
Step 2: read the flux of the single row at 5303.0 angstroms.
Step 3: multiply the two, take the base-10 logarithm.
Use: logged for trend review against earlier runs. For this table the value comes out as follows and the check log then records 2.17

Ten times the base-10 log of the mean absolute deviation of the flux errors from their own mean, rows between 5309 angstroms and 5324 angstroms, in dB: -25.6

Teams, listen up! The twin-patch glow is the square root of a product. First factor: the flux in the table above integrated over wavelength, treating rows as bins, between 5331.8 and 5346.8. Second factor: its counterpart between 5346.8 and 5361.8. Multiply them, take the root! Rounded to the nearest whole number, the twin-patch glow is 182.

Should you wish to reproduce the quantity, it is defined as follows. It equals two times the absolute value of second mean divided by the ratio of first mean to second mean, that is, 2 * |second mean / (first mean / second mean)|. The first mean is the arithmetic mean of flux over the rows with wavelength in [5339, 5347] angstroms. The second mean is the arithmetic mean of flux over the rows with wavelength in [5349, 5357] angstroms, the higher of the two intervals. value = 24.9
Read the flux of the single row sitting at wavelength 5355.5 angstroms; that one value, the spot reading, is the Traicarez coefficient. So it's 12.42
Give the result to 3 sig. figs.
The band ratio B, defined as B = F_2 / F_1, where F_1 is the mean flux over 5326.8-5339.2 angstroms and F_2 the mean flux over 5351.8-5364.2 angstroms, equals 1.04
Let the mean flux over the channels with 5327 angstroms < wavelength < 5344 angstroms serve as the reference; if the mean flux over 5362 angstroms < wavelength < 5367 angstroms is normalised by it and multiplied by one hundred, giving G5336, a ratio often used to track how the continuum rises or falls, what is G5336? 102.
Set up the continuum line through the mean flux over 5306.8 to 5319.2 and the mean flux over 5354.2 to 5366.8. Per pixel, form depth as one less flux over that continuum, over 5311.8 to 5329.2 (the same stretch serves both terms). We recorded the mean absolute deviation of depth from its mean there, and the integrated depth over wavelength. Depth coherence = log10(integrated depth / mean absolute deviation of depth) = 1.1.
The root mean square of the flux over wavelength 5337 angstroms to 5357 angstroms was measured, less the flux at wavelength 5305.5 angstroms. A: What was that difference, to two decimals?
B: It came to -0.22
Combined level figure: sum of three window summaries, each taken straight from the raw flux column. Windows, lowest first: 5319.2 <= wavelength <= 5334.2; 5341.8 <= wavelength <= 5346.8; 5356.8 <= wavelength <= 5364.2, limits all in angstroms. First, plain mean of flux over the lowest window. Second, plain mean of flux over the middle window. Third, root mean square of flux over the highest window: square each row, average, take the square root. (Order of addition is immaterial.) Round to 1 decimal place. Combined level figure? 36.5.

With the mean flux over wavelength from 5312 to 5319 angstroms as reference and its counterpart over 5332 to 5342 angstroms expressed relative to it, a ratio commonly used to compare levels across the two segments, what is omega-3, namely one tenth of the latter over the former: 0.096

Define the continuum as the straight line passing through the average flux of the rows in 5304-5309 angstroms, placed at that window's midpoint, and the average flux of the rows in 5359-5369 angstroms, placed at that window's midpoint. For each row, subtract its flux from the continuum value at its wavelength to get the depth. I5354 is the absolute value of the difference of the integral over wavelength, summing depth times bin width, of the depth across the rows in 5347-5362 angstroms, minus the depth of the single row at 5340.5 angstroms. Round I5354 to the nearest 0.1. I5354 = 2.4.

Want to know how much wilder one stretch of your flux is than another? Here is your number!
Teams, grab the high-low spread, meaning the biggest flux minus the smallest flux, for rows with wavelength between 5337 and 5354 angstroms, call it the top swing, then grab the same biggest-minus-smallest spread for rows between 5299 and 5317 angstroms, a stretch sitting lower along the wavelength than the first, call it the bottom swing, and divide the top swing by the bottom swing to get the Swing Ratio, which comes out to 1.80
